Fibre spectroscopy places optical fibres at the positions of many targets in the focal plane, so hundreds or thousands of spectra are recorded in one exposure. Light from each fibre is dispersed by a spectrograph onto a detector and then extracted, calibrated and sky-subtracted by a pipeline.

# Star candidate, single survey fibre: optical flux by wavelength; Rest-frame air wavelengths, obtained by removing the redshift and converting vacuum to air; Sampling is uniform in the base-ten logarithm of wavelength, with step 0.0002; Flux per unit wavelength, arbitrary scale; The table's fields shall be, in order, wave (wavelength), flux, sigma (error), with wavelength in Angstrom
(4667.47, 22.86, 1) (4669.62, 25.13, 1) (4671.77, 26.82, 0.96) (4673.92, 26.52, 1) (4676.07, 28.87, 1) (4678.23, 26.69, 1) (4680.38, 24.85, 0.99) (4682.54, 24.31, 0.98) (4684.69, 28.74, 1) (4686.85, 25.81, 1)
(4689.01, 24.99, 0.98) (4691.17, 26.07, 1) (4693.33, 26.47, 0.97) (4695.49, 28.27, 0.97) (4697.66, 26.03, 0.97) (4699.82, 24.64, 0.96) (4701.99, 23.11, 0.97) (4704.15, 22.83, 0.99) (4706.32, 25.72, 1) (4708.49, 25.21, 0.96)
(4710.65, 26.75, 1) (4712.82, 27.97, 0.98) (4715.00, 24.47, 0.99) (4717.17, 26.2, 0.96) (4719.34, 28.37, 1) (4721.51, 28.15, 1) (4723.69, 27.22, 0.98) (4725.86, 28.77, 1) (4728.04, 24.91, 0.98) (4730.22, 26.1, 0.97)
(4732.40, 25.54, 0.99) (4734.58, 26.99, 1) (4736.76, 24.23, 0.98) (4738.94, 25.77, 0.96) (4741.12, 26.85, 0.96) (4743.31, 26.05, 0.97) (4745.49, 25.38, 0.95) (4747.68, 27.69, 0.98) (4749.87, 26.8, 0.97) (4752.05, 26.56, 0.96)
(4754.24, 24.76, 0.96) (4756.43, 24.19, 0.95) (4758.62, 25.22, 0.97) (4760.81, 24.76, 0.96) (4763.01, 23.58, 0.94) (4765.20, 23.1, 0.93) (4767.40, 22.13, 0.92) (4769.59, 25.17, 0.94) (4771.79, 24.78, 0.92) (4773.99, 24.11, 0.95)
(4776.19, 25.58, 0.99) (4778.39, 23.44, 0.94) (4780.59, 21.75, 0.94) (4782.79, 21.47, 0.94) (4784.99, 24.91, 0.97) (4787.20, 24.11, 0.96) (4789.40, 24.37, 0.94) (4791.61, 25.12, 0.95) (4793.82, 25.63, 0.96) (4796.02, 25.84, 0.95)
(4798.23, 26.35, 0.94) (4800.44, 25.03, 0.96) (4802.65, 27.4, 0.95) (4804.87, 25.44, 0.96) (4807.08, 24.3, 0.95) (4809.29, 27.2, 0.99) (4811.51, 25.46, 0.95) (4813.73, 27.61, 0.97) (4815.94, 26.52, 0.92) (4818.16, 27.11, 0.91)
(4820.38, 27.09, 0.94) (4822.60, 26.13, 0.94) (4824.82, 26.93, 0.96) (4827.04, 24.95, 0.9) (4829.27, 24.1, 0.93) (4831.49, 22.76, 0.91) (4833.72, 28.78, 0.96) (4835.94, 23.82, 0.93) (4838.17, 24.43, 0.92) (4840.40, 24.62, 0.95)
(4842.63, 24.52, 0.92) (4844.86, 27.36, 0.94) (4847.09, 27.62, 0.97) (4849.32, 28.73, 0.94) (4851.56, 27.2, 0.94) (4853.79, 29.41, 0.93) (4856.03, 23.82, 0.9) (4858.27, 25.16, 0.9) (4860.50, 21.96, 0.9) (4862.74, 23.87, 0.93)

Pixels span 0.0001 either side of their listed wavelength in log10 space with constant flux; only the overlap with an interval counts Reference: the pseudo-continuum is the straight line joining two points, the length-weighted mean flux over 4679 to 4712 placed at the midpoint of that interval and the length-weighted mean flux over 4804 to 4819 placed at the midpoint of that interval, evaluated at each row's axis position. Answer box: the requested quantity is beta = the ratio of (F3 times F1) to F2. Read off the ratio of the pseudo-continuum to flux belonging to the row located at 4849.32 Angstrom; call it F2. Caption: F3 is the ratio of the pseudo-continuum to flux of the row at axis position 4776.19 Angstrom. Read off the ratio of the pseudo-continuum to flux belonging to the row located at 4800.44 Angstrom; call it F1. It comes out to 1.16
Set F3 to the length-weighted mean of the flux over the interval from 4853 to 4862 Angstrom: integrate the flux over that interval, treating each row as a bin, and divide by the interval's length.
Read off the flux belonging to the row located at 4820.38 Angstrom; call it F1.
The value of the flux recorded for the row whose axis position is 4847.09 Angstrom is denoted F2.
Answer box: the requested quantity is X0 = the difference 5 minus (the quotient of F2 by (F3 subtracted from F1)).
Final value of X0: -7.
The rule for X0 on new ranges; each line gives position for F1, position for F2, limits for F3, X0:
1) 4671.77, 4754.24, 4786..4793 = -6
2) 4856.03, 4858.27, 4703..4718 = 19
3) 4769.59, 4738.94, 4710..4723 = 19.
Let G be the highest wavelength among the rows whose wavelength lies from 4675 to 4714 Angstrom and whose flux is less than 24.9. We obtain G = 4704.15 Angstrom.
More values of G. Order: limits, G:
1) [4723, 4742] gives 4736.76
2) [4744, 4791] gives 4789.40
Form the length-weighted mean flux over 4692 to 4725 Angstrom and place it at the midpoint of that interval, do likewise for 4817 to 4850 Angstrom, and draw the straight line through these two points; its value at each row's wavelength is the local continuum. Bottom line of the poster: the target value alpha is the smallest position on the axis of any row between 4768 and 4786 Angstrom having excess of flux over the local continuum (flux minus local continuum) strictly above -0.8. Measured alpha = 4776.19 Angstrom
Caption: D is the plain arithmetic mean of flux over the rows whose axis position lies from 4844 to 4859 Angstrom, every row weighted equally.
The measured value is 27.0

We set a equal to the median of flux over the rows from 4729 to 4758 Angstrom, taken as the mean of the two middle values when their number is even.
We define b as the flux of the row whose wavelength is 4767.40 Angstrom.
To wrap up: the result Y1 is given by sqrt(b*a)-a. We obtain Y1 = -2.0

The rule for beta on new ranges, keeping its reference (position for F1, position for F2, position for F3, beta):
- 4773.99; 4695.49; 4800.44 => 1.25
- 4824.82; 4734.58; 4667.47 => 1.14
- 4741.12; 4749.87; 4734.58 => 0.95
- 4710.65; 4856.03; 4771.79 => 0.91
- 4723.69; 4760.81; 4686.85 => 0.89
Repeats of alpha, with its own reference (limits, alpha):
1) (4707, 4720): 4710.65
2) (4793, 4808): 4793.82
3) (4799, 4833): 4802.65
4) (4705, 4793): 4706.32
